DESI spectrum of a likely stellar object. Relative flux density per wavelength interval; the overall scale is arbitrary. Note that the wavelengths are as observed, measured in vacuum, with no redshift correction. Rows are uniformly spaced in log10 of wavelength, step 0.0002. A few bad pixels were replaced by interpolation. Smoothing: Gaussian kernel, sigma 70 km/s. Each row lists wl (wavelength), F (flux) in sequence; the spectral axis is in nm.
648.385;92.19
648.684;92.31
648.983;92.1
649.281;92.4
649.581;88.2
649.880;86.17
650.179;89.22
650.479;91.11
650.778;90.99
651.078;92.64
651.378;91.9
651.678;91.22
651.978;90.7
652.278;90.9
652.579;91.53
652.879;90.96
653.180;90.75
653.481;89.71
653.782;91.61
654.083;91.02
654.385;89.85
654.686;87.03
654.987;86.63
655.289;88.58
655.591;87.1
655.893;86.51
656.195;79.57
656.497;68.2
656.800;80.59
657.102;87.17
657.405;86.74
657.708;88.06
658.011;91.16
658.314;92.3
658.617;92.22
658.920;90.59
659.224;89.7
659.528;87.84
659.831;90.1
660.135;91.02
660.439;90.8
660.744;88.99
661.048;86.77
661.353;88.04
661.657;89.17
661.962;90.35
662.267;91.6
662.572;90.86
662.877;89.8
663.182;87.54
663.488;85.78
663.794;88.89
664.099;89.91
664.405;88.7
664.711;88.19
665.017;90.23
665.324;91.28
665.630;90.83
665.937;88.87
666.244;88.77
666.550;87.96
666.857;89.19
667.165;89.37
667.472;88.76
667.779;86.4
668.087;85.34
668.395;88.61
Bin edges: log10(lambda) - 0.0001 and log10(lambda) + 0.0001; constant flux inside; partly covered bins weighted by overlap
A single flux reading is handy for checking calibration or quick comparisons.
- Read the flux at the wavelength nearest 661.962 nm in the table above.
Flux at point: 90.35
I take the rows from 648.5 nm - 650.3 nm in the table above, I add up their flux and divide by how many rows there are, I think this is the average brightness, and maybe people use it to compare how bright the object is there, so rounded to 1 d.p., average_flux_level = 90.1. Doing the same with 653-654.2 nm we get 90.8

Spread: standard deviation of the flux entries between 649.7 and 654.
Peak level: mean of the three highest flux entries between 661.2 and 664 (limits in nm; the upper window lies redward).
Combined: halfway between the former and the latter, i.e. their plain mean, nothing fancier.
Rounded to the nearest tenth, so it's 46.2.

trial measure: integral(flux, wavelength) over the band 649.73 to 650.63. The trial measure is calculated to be 80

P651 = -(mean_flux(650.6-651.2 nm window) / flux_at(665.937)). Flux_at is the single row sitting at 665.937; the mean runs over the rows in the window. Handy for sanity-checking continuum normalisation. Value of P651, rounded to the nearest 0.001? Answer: -1.033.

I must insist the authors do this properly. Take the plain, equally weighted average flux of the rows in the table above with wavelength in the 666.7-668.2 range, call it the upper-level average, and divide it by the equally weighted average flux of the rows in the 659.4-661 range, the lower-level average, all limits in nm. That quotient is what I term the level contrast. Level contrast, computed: 0.98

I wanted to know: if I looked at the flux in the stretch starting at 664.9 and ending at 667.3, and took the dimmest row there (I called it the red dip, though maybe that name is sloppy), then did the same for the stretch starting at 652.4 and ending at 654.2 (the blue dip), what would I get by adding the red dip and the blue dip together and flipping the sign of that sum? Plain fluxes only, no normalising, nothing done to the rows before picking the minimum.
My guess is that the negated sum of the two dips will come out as -178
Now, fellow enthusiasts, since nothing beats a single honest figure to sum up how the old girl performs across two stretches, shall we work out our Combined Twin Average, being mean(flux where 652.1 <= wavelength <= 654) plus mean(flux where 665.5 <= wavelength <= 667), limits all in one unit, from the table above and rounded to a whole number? 180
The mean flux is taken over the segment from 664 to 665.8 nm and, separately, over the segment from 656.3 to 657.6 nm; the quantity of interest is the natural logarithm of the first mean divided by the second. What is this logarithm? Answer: 0.11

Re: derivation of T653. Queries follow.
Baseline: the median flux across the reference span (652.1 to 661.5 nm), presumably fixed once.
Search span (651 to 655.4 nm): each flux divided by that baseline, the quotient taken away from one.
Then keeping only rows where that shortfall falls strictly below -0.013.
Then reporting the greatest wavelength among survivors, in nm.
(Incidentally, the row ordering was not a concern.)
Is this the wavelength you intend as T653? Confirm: 654.083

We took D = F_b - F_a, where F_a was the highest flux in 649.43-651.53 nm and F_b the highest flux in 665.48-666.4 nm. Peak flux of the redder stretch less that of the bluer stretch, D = -1.8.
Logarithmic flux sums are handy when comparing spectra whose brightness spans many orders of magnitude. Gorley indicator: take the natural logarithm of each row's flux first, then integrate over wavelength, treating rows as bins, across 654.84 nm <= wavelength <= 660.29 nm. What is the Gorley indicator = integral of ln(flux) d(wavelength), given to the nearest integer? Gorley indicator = 24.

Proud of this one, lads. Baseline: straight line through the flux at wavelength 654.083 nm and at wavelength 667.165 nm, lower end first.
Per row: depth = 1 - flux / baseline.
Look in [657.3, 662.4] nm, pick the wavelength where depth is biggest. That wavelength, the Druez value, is 657.405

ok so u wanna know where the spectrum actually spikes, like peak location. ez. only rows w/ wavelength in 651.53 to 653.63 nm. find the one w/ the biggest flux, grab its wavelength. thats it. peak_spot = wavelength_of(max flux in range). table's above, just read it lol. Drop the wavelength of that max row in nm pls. 652.579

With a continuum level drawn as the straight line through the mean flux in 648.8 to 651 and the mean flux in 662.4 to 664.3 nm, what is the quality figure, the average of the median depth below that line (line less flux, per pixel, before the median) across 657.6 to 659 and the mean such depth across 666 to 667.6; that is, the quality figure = -1.1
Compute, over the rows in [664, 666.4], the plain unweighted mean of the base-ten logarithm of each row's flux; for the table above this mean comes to 1.95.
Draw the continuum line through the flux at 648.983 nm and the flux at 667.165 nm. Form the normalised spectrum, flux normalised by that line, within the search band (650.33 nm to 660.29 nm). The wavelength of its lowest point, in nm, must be 656.497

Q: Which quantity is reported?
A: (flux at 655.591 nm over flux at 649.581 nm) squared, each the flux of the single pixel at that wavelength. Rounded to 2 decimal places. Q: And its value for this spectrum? 0.98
